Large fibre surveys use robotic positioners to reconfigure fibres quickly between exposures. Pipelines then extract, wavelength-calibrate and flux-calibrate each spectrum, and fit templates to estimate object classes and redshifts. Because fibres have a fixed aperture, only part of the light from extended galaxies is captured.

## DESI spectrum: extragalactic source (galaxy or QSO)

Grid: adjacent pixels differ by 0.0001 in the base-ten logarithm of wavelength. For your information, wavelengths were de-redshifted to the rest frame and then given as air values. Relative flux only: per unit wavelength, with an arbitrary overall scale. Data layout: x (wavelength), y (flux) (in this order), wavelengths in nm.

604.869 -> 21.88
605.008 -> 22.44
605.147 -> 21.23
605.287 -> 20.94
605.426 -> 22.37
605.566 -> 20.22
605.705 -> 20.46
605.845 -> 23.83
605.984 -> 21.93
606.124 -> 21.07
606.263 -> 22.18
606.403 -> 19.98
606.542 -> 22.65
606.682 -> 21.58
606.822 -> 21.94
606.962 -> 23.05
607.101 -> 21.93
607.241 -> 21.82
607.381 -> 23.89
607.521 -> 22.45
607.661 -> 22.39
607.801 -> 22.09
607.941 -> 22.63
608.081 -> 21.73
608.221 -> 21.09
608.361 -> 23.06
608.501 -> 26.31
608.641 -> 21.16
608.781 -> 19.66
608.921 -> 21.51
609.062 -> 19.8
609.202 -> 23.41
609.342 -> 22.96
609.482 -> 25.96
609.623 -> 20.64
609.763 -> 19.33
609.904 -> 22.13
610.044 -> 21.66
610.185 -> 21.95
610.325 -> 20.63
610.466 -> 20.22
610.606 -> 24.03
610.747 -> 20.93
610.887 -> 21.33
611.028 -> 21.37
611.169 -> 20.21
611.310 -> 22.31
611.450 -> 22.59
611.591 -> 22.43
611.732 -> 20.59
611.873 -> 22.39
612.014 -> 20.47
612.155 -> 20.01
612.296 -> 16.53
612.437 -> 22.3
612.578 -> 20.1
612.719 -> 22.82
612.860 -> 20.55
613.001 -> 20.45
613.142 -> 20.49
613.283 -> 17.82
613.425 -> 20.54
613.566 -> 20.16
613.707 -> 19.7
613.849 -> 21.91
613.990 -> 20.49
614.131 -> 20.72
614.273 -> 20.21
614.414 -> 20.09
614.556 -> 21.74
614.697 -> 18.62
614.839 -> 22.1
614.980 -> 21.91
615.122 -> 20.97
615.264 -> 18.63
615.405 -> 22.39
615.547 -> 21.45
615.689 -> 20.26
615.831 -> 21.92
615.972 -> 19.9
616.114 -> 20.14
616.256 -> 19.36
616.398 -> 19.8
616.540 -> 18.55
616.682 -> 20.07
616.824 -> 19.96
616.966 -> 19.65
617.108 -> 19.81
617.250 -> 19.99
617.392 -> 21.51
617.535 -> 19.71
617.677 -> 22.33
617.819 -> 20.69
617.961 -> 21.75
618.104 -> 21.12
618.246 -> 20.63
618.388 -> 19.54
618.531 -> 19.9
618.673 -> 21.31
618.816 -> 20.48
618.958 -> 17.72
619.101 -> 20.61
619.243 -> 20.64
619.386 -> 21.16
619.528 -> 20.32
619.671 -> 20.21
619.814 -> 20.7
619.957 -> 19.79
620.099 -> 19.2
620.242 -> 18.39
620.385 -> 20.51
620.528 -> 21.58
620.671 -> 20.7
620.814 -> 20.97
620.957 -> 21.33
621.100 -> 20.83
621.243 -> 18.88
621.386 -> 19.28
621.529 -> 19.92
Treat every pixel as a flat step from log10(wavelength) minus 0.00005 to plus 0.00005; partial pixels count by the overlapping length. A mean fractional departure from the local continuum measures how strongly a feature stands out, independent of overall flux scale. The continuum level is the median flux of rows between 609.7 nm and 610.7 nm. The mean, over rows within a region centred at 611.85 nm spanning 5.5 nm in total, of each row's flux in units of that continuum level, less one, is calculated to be -0.02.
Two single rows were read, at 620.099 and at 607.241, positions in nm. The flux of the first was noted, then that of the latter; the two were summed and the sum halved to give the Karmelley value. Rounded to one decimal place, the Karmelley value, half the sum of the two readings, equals 20.5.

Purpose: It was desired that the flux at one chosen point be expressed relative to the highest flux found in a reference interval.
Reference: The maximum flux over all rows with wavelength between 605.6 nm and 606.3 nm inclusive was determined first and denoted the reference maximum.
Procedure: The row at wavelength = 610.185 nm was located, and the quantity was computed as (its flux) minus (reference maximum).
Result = -1.9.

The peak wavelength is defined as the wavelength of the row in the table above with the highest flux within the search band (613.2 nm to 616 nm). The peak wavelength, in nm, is 615.405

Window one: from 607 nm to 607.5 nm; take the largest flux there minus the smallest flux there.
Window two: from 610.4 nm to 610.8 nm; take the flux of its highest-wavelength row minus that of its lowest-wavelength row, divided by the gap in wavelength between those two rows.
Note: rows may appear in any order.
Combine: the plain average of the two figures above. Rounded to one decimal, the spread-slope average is 2.3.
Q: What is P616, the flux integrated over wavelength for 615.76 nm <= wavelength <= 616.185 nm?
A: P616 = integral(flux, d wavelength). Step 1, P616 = 8.79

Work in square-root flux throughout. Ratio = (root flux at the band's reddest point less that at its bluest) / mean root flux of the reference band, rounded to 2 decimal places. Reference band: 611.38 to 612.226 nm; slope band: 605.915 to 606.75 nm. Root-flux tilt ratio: -0.01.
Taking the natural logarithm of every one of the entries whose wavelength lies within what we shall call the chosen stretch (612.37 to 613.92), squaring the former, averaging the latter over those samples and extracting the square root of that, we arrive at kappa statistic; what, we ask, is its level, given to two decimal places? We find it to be 3.03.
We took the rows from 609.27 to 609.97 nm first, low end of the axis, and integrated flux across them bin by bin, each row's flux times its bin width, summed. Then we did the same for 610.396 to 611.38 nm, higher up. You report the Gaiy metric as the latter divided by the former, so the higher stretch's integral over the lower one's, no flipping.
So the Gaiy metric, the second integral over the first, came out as 1.4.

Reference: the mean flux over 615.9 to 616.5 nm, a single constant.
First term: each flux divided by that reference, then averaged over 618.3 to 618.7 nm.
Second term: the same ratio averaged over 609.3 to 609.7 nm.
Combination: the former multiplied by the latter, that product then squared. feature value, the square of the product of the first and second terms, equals 1.43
